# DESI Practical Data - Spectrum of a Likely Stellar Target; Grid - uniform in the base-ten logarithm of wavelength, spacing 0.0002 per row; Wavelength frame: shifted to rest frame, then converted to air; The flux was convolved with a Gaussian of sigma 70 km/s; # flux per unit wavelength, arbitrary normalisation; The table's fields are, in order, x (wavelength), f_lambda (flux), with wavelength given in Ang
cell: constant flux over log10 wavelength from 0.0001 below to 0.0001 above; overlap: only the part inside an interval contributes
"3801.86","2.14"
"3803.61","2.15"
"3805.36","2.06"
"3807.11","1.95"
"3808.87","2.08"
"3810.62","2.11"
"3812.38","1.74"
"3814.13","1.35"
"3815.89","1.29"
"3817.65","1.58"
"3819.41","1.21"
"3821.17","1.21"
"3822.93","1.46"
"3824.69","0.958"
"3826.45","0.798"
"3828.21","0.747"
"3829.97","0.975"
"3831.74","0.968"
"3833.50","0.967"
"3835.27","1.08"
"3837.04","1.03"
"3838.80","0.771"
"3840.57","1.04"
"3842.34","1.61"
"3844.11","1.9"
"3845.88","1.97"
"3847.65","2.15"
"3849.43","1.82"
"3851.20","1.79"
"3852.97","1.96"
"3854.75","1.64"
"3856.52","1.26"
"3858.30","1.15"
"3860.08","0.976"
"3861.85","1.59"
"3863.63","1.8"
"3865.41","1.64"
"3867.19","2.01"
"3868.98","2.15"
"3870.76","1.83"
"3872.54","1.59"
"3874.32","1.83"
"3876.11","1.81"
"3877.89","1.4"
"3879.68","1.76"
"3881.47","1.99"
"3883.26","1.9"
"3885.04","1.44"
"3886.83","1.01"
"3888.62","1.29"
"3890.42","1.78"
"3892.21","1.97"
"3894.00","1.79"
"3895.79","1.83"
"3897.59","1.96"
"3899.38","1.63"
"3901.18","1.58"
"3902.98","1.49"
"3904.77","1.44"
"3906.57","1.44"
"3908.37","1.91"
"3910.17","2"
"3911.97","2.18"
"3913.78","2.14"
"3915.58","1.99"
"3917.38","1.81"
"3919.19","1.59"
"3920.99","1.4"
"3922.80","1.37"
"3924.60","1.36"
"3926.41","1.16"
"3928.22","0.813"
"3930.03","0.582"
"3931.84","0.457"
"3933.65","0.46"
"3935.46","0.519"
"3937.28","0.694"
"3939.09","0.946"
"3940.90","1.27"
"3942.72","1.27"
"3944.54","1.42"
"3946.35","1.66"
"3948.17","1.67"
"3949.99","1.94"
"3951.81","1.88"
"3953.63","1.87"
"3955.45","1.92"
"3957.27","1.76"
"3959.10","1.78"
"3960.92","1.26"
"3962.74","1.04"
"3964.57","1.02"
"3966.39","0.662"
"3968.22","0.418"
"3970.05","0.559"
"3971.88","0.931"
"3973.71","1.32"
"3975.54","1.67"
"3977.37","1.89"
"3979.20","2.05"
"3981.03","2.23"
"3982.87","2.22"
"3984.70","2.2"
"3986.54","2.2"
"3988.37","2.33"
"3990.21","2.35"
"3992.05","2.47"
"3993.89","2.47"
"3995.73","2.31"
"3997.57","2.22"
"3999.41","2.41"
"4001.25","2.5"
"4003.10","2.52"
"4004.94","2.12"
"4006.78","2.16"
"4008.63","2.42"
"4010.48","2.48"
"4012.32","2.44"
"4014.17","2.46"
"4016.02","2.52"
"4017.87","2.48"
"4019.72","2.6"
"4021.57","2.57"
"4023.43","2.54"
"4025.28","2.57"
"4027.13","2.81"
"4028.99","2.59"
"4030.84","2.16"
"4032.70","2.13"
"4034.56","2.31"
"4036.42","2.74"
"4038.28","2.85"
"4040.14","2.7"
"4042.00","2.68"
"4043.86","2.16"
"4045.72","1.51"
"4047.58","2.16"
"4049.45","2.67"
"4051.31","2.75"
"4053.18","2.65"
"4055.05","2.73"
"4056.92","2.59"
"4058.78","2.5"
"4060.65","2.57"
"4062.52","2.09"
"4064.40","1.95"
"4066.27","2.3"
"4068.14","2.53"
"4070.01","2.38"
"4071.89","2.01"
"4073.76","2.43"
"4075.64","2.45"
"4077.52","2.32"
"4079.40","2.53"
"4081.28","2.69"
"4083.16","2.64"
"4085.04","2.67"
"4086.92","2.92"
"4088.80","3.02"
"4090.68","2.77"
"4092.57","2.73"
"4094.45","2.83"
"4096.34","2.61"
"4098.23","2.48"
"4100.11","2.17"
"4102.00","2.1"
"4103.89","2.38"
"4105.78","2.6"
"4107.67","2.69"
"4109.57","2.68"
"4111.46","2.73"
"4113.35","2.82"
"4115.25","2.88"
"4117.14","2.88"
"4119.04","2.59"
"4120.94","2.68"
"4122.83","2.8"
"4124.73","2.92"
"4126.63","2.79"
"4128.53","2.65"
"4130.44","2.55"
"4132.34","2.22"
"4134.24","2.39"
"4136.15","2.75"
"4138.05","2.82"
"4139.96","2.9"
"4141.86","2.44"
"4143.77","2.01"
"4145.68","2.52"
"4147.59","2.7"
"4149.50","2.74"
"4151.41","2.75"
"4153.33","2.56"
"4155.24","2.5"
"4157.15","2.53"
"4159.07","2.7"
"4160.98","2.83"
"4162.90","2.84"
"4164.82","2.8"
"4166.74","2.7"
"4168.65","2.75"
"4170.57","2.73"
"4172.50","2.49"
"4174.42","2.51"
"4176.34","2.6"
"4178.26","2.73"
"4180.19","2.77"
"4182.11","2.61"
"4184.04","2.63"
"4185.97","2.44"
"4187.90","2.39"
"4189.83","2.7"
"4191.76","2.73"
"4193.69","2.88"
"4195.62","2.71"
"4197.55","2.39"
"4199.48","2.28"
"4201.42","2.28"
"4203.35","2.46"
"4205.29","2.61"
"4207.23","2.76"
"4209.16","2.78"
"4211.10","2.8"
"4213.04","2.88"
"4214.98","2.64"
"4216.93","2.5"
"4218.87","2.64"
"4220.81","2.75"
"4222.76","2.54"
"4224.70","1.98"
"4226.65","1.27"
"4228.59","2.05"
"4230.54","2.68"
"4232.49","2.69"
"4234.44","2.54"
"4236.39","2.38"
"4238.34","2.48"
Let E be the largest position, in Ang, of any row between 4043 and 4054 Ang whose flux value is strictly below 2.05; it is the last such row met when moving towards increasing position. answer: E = 4045.72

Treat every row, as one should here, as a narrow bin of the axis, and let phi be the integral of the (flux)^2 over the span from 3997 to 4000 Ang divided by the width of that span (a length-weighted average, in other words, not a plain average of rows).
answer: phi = 5.4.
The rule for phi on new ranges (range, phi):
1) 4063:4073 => 5.0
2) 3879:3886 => 3.2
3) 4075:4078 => 5.7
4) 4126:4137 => 6.5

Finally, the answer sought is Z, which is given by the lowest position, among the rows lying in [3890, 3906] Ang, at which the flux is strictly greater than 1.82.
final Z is 3892.21 Ang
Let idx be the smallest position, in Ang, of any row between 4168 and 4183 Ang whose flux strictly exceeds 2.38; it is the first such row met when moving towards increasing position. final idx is 4168.65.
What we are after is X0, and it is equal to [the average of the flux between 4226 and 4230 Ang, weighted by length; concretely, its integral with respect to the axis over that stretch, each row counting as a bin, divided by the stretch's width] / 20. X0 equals 0.090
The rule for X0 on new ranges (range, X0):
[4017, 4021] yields 0.127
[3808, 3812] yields 0.103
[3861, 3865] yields 0.084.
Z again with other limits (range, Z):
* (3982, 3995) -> 3982.87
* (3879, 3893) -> 3881.47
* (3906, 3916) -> 3908.37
